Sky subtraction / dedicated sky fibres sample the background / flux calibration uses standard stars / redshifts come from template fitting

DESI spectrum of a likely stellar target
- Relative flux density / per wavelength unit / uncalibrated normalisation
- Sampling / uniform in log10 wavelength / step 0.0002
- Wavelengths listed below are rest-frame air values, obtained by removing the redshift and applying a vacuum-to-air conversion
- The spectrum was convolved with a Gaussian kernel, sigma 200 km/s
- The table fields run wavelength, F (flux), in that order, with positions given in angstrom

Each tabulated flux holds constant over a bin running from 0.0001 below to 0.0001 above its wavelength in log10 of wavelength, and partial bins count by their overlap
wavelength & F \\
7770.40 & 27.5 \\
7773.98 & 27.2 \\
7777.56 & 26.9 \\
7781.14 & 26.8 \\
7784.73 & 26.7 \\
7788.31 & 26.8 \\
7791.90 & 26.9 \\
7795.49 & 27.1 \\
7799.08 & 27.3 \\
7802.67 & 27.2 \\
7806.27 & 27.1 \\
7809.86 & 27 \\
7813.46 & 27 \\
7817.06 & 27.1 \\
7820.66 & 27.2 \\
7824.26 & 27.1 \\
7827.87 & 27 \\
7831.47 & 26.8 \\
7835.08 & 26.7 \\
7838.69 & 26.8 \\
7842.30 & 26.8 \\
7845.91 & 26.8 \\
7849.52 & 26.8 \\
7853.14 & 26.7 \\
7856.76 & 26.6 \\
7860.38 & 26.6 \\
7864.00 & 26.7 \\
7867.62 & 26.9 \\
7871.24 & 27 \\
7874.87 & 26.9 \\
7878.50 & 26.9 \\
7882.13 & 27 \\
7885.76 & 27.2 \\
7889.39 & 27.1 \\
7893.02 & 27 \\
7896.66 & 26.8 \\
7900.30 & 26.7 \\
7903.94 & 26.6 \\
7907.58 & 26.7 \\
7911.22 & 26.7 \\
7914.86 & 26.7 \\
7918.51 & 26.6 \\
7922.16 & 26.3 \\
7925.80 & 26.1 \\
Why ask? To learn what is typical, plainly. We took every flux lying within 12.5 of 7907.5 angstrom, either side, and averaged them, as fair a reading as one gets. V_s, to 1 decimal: 26.7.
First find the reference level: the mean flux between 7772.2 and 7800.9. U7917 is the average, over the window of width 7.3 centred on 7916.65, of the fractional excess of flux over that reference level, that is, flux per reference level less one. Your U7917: -0.012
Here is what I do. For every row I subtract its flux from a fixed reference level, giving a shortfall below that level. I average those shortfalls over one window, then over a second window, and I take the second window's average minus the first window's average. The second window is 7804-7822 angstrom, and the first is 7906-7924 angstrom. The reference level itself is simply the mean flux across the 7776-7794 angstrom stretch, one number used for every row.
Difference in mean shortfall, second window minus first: -0.48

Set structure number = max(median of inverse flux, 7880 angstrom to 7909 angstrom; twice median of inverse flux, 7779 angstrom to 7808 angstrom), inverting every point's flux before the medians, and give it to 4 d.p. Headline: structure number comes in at 0.0741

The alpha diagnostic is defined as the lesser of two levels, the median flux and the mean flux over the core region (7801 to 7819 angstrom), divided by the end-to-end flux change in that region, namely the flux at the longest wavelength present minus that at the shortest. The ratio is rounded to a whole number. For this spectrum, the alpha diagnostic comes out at -271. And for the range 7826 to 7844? -134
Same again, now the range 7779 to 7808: 90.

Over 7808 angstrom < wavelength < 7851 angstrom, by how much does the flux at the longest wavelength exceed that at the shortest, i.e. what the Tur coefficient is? -0.20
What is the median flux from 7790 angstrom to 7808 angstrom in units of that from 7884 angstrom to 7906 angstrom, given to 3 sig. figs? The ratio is 1.01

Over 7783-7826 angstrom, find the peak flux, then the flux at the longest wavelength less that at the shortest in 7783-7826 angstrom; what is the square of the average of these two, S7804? 192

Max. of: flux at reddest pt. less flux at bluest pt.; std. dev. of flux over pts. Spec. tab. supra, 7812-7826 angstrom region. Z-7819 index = 0.10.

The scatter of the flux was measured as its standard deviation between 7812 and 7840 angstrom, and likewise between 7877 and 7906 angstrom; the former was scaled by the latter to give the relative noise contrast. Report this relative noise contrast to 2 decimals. 0.87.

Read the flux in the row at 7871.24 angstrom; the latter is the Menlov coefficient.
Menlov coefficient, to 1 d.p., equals 27.0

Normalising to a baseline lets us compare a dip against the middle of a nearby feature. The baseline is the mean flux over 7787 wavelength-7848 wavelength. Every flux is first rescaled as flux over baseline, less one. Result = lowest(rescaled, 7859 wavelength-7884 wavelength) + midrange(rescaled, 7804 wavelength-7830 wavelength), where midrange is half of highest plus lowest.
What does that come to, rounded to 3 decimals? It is -0.010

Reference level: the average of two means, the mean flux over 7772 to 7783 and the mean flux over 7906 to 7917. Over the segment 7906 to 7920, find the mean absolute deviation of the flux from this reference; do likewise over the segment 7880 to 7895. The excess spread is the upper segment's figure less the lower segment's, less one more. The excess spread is -1.08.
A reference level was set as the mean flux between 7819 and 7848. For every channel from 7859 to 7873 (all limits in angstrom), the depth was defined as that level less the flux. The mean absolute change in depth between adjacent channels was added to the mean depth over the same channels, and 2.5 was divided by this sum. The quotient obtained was 11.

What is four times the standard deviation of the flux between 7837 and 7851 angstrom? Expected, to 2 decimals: 0.00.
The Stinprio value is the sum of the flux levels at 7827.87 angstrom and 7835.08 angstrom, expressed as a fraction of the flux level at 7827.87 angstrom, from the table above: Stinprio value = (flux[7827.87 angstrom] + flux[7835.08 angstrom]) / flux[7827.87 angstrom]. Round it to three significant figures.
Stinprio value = 1.99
